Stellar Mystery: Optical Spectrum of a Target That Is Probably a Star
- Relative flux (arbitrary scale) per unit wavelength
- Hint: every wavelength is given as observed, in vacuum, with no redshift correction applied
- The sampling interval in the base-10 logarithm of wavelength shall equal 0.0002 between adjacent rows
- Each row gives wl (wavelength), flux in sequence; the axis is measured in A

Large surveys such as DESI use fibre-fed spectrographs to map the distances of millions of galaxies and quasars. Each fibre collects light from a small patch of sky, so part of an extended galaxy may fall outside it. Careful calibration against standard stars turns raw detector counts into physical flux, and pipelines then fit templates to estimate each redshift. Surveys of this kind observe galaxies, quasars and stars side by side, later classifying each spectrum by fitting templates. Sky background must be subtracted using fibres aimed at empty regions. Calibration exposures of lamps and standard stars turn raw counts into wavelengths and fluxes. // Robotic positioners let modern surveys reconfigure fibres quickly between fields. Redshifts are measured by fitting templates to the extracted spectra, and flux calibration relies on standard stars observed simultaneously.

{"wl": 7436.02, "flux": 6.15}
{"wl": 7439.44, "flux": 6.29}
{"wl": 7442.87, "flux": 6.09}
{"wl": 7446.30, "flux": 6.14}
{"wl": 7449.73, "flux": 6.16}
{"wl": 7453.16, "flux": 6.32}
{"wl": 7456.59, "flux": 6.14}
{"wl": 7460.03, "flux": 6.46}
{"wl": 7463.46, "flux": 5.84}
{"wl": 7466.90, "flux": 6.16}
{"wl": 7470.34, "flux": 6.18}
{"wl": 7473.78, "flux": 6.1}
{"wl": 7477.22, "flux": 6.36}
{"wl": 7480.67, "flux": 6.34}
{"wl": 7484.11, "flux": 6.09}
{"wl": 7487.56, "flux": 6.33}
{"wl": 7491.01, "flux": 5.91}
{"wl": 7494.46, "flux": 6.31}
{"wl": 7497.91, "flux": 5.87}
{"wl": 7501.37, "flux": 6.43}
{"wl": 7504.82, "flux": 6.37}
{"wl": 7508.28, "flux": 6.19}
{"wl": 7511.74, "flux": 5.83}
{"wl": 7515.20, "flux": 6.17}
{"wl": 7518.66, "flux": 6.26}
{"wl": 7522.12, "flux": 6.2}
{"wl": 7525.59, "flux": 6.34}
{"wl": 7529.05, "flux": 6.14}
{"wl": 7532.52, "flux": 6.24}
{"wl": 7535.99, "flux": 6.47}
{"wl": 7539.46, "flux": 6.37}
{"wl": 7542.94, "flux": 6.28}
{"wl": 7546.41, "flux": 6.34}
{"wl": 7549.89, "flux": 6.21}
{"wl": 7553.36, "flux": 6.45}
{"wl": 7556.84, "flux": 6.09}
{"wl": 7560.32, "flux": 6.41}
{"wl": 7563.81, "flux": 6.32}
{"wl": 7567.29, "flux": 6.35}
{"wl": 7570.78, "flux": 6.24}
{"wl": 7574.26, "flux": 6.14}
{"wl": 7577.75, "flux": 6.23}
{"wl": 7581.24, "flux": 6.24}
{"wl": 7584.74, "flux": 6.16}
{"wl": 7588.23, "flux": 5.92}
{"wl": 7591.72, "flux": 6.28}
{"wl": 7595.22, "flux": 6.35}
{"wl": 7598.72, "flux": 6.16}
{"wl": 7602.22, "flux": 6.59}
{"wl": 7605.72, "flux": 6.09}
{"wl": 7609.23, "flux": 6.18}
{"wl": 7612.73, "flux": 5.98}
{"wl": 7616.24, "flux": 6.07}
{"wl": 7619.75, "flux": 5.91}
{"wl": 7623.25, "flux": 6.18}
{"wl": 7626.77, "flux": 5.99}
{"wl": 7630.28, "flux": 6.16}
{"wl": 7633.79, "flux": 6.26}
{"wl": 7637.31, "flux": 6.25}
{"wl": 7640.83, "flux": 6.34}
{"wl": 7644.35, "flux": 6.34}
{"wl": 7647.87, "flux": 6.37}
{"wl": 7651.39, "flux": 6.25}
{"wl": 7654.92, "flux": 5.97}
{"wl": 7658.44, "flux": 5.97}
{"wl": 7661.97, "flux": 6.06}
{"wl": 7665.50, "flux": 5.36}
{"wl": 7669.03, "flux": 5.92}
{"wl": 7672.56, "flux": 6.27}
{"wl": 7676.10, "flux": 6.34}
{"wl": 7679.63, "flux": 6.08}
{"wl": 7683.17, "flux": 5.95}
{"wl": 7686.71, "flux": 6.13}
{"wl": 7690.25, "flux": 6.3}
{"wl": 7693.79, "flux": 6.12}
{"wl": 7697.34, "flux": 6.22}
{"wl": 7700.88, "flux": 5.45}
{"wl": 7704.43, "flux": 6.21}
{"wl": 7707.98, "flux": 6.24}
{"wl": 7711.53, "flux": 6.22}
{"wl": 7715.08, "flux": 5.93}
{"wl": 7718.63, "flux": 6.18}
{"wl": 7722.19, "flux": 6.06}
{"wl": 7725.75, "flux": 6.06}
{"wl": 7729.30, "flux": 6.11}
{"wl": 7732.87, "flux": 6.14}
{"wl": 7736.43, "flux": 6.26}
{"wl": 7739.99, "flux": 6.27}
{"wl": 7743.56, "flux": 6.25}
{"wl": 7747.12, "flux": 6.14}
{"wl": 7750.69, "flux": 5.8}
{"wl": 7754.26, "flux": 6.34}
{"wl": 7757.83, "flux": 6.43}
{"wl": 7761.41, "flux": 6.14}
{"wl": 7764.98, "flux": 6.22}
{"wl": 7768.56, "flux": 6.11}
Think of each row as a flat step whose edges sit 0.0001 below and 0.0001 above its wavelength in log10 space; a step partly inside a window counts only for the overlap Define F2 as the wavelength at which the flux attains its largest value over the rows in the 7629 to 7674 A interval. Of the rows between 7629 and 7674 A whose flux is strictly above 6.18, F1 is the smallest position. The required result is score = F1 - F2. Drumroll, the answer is -14.1 A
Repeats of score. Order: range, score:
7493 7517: -6.9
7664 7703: -3.5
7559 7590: 0.0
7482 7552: -48.4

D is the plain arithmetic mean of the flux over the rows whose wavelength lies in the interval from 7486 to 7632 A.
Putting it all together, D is 6.21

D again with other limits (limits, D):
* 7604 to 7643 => 6.13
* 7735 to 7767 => 6.21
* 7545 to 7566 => 6.30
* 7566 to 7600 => 6.21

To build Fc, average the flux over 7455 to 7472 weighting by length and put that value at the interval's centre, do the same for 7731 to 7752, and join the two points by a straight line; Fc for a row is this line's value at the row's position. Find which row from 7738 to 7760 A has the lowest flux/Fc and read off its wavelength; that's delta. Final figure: 7750.69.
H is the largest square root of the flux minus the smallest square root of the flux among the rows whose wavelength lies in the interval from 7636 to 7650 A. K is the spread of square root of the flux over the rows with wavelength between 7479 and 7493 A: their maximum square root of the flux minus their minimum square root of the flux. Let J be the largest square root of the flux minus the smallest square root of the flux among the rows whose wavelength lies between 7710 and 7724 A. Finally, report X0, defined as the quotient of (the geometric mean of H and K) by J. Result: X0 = 0.8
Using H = 0.02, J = 0.059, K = 0.087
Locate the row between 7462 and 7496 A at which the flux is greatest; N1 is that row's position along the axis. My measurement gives 7477.22 A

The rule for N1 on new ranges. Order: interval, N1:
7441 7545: 7535.99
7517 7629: 7602.22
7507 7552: 7535.99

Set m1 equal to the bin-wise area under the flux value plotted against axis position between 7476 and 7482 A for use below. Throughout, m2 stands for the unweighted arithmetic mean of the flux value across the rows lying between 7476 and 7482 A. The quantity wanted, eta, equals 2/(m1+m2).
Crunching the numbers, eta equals 0.045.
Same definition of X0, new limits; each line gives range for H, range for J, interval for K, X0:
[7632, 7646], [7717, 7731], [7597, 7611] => 1.7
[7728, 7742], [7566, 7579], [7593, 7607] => 1.3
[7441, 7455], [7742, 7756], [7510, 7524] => 0.6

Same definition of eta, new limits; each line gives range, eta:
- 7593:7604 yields 0.026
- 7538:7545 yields 0.040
